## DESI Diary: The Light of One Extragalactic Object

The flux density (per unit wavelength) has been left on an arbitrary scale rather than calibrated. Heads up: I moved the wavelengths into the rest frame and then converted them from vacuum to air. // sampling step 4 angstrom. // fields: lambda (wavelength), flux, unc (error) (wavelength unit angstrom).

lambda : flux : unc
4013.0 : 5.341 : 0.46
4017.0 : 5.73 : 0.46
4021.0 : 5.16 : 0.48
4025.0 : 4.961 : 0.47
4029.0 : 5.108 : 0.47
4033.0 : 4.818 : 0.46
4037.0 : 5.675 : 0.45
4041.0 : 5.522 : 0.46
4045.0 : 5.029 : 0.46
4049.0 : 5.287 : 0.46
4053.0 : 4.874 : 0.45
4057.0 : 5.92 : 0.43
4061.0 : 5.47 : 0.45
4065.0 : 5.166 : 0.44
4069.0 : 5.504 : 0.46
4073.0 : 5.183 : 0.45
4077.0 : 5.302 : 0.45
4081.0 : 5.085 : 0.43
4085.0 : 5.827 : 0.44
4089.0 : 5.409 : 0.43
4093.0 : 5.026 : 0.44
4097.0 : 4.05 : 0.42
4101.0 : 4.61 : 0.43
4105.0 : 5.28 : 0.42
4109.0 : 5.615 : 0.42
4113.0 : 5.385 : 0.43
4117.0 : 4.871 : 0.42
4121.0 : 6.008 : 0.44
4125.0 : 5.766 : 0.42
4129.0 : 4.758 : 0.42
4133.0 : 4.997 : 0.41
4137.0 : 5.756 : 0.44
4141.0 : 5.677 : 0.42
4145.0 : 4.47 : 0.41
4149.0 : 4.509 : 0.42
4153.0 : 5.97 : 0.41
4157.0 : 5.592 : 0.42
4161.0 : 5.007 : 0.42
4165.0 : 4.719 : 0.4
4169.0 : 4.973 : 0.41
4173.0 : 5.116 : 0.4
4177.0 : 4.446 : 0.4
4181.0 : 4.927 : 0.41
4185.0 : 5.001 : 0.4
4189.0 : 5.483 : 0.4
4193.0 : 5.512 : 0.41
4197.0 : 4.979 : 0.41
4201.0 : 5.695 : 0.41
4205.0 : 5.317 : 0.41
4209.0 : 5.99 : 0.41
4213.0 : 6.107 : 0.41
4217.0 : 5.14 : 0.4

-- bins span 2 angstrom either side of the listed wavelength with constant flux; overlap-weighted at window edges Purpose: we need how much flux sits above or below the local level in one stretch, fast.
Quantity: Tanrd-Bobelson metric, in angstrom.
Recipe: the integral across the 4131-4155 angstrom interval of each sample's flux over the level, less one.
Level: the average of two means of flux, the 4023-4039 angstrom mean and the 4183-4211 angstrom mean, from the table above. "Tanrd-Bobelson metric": -0.24 angstrom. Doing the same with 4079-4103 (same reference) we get -1.28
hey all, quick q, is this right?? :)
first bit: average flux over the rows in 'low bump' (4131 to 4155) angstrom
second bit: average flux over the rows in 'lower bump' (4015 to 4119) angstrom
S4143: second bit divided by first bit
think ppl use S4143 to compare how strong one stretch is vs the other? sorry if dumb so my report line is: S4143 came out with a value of 1.00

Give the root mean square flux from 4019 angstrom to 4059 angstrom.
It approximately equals 5.25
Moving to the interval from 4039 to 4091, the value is 5.36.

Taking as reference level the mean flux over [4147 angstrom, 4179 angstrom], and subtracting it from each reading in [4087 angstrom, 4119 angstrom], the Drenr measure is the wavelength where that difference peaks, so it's 4109.0 angstrom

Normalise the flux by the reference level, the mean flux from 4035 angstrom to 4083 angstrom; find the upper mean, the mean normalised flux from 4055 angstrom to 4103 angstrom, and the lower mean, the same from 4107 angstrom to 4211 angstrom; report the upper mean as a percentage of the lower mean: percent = 99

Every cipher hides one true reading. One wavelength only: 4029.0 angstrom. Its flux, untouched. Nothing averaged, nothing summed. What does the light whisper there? 5.108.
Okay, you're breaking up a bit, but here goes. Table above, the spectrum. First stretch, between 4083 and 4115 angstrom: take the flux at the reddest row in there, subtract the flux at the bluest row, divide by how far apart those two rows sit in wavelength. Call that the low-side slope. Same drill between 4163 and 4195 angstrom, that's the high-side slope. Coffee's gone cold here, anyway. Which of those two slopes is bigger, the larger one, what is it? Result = 0.028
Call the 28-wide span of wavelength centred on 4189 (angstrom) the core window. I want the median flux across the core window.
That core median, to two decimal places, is 5.00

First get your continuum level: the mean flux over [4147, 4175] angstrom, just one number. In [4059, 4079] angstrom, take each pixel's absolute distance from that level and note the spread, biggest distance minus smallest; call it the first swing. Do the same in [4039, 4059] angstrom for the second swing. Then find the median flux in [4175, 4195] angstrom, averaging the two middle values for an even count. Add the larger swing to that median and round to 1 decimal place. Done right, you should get 5.7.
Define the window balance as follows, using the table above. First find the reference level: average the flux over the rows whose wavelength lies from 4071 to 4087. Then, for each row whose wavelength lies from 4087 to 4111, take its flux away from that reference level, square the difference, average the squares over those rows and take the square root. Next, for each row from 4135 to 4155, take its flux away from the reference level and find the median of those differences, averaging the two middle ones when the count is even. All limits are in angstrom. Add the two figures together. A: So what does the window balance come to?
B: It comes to 0.31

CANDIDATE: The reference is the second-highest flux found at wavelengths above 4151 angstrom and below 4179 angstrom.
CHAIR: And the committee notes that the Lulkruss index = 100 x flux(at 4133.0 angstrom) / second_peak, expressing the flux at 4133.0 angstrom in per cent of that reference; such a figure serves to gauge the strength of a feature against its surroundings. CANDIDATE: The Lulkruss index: 89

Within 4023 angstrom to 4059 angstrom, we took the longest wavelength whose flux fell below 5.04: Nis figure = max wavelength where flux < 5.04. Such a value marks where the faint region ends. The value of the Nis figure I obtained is 4053.0 angstrom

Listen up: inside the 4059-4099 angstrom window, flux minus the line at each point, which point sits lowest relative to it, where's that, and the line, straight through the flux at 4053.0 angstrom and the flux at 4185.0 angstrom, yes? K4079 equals 4097.0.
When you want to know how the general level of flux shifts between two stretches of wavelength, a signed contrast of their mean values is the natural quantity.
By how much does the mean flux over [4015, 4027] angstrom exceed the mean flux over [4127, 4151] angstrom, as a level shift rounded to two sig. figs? 0.26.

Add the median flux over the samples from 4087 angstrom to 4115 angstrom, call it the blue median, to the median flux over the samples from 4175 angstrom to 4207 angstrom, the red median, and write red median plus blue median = 10.4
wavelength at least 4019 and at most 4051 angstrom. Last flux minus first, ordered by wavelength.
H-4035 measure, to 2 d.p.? 0.13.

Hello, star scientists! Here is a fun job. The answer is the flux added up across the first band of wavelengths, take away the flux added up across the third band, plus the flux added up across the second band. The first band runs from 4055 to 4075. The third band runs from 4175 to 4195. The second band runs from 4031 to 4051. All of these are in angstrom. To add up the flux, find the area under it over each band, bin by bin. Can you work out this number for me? 113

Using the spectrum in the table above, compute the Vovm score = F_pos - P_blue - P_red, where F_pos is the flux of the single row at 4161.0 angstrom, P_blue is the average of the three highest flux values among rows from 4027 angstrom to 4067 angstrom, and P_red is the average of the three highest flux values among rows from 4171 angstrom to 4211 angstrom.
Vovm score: -6.4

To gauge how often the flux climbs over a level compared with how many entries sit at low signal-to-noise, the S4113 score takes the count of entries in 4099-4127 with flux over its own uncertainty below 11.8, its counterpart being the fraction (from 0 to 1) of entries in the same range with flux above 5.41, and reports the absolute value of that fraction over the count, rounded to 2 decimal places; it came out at 0.21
